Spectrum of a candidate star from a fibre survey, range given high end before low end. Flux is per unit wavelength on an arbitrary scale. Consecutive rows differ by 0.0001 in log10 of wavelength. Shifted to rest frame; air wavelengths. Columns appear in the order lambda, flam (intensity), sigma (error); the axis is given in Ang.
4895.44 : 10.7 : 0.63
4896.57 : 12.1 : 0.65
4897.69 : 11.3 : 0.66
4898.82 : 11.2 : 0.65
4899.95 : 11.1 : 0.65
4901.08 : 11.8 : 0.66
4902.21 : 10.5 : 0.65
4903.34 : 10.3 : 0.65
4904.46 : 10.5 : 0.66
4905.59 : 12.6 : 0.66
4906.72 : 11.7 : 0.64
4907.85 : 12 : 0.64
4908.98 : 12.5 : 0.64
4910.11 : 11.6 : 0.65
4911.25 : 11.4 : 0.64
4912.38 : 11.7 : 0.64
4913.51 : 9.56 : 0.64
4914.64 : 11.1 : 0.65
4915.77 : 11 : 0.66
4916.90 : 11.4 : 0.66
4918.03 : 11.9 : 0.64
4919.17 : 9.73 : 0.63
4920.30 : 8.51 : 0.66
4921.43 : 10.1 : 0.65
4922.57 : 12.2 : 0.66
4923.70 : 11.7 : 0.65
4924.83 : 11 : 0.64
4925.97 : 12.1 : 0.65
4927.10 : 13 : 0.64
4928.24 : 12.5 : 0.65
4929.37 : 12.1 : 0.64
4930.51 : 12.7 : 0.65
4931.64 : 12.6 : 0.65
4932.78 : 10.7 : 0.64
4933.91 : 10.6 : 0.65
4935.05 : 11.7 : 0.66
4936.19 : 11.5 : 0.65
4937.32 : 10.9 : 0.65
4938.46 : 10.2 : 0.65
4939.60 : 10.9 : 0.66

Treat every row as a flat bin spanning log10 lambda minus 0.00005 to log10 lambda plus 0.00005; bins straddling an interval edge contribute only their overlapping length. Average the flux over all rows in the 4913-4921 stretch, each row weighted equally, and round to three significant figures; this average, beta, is 10.5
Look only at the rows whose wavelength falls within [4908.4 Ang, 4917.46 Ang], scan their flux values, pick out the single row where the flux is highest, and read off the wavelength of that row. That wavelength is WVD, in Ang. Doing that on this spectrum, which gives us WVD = 4908.98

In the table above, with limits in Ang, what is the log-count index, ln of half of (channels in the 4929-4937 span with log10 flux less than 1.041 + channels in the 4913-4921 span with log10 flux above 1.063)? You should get 0.41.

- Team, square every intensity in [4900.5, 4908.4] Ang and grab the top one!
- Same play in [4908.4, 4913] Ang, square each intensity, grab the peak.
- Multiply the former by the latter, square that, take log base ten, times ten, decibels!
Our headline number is 87.9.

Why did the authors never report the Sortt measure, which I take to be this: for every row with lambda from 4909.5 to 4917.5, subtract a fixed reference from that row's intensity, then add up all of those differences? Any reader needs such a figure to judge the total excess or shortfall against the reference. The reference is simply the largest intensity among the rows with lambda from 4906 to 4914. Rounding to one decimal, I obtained -9.7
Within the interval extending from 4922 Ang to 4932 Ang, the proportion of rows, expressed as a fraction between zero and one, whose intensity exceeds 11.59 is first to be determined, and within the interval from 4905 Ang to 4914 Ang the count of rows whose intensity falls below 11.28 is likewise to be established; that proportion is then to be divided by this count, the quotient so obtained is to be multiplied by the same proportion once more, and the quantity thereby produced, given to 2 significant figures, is 0.79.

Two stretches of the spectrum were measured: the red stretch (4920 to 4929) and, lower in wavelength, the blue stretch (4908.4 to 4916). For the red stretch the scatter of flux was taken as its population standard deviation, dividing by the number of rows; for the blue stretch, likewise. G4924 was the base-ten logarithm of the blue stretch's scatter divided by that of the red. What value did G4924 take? -0.22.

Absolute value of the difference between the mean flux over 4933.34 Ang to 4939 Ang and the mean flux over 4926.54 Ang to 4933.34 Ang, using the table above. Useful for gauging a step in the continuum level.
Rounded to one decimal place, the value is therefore 1.3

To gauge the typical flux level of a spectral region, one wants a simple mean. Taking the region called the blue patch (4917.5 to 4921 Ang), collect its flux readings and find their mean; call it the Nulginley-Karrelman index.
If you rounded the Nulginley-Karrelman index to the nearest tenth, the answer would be 10.0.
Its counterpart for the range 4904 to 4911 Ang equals 11.8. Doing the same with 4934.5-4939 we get 11.1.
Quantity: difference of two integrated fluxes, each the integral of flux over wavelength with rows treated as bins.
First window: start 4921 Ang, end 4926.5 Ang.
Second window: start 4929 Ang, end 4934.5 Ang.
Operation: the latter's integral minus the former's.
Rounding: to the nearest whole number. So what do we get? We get 2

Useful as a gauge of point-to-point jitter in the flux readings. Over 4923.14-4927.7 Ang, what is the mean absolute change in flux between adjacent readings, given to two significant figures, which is 0.90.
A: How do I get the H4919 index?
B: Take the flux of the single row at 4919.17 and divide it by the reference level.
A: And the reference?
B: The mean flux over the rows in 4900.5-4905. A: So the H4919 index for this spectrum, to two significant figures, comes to 0.90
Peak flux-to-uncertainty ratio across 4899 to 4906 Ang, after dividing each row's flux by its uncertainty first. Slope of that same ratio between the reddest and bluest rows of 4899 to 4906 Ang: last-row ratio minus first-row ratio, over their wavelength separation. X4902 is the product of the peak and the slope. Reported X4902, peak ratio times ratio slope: 6.8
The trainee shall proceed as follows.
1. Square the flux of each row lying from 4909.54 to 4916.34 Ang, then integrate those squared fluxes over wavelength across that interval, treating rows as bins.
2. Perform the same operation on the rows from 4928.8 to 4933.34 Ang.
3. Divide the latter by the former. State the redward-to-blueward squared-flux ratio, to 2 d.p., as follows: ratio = 0.79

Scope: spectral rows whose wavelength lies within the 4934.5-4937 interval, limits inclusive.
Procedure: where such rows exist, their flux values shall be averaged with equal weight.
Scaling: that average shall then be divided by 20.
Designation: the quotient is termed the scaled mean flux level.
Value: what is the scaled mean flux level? 0.58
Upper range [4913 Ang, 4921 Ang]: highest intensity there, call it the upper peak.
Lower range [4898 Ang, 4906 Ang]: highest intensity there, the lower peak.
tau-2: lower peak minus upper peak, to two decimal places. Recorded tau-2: 0.70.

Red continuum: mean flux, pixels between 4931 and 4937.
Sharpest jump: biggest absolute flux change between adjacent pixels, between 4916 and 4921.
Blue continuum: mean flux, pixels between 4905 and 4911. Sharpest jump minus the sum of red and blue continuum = -21.3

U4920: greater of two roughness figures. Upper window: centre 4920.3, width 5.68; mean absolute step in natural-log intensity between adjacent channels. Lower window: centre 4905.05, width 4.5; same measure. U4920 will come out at 0.174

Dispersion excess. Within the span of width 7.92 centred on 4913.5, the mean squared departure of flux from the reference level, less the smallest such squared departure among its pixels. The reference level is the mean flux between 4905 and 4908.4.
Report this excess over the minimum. 1.3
